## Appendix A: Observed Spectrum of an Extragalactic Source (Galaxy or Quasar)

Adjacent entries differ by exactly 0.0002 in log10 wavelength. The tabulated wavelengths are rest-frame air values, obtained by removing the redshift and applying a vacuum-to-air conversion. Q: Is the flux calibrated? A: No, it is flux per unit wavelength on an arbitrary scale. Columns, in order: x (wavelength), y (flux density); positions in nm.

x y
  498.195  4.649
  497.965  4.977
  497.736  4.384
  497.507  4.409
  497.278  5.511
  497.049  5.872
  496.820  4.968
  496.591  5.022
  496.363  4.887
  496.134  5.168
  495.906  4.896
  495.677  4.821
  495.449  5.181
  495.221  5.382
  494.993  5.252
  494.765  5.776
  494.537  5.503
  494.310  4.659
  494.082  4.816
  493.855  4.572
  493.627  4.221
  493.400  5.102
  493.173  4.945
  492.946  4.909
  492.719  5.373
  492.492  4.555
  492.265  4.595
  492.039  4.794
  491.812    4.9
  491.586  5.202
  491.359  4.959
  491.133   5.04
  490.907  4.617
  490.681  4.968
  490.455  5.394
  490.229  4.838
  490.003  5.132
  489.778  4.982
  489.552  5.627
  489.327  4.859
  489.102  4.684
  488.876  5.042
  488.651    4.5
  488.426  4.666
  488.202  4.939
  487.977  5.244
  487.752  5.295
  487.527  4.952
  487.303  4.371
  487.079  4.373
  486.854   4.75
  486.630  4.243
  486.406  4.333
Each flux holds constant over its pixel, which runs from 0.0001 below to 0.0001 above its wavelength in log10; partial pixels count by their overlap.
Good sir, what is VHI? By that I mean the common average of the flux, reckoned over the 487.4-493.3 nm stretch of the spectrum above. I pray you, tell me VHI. 4.96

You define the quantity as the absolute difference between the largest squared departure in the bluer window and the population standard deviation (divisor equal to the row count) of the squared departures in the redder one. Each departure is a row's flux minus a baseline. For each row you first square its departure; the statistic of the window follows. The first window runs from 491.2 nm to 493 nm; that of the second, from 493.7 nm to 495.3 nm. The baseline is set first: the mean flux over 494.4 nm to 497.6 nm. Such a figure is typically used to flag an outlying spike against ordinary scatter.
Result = 0.26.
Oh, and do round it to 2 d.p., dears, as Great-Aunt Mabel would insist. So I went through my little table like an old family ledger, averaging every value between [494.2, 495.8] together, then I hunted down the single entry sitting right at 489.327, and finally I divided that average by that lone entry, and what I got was 1.08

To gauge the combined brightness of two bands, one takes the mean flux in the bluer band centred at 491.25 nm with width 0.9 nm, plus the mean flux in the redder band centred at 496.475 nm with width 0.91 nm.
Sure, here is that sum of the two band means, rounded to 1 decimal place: 10.0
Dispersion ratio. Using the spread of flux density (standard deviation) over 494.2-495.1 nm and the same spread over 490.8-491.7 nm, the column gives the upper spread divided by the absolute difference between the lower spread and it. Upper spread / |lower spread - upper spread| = 2.1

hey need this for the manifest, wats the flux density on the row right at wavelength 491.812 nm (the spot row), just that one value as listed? 4.9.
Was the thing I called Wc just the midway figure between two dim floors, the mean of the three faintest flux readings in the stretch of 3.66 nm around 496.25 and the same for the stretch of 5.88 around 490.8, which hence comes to 4.48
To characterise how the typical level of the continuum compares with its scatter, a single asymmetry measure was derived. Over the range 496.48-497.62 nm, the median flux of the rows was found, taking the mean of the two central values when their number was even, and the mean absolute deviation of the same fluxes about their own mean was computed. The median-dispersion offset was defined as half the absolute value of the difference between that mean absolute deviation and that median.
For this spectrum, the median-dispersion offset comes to 2.30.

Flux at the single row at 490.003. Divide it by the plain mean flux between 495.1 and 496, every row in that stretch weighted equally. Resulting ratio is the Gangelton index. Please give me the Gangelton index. 1.01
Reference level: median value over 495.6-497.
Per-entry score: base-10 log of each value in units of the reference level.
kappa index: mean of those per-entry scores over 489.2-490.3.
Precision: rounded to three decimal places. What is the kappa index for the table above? 0.013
